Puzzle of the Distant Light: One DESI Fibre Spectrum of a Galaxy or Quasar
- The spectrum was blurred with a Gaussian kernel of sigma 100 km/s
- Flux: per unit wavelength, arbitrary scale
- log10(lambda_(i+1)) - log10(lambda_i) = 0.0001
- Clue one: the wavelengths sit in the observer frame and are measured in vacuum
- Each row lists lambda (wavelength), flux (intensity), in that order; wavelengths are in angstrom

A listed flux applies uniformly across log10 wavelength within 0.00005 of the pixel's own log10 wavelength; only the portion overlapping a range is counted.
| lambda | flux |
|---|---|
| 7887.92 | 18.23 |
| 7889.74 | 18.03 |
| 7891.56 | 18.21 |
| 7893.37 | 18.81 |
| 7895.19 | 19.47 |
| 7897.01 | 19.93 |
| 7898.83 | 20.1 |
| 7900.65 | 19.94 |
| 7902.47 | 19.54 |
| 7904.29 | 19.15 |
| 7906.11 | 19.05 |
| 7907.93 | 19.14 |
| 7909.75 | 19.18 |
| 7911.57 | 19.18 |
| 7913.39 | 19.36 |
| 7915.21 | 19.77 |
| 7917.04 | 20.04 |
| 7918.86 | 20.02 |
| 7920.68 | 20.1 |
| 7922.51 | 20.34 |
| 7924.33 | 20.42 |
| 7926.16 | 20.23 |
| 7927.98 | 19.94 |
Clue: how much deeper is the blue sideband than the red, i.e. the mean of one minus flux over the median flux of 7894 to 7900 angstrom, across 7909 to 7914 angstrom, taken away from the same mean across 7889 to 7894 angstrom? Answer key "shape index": 0.045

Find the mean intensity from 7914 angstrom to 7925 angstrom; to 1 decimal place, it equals 20.1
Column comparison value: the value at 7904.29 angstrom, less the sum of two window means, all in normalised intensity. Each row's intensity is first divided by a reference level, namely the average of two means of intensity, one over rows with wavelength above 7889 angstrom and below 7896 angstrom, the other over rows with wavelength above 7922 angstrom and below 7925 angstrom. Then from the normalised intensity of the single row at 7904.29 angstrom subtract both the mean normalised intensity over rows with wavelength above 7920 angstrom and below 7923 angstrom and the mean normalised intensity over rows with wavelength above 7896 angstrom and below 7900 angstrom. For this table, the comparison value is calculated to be -1.08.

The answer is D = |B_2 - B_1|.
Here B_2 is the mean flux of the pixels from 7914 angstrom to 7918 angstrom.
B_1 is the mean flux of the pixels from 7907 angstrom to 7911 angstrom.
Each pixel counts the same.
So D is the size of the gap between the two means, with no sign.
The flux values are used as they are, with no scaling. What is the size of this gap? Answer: 0.7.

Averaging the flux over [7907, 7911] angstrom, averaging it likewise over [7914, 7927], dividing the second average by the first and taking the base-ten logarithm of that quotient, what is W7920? 0.021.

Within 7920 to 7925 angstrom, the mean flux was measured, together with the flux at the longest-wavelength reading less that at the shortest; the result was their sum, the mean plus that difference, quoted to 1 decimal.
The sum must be 20.6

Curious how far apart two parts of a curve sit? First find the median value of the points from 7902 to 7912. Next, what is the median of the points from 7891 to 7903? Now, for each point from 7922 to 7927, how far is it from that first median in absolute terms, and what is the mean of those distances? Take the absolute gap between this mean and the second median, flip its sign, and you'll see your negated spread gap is -18.4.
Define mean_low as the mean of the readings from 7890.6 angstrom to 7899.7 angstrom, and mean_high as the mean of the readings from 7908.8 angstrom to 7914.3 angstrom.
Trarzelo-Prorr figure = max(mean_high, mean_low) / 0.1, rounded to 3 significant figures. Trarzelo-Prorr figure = 193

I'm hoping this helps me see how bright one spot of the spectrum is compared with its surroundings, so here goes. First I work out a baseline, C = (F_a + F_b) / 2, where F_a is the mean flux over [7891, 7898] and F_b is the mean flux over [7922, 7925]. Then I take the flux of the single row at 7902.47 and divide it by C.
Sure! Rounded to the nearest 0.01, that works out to 0.99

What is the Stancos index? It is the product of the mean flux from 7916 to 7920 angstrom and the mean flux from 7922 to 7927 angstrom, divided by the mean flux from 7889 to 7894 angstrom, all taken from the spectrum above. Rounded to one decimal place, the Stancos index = 22.2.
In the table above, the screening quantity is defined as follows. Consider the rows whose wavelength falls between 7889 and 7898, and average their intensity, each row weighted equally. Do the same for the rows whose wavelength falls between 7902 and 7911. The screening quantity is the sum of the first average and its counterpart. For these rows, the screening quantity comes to 38.1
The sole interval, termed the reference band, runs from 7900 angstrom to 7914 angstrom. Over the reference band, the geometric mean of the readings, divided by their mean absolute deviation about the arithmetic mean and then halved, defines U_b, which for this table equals 44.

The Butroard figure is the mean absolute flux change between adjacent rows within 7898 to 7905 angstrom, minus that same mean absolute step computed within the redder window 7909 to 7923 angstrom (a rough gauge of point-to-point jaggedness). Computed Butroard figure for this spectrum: 0.15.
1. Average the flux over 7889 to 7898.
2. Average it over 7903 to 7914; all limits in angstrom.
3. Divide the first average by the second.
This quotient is 0.99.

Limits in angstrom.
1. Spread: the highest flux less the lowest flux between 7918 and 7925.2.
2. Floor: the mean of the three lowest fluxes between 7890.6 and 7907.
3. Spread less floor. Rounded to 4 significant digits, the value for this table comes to -18.29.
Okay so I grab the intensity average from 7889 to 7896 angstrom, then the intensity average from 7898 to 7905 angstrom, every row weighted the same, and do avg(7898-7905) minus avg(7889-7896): 1.1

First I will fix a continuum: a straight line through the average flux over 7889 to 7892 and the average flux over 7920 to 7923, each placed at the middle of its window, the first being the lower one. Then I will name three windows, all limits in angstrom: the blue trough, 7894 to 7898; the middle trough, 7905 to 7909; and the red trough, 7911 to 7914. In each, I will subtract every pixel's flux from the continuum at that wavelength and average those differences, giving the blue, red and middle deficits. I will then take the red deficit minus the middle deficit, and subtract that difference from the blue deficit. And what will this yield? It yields -1.4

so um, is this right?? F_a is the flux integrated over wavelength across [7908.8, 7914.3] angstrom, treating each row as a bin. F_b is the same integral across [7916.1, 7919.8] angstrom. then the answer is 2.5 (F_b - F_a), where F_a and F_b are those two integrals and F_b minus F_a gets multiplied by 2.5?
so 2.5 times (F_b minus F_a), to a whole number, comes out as -80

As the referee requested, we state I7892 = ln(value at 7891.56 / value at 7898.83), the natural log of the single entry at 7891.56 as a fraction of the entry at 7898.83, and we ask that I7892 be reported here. -0.099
